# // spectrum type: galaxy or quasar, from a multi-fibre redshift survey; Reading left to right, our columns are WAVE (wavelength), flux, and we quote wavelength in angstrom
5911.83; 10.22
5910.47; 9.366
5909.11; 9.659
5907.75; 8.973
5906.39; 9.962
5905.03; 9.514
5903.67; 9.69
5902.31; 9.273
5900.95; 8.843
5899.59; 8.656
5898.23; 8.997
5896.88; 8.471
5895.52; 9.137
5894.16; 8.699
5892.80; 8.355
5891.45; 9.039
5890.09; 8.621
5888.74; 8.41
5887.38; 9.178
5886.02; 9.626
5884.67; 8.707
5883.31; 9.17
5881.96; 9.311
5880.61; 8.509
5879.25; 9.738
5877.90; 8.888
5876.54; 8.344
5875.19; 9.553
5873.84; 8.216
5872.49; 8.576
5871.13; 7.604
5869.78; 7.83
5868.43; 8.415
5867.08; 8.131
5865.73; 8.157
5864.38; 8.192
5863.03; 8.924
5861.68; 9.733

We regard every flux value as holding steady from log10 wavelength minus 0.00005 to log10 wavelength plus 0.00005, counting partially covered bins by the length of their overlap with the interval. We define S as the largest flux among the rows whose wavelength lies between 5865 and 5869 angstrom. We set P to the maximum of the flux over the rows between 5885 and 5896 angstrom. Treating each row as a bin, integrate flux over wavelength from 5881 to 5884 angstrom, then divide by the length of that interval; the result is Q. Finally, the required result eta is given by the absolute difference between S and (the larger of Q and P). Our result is 1.2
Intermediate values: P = 9.626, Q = 9.18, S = 8.415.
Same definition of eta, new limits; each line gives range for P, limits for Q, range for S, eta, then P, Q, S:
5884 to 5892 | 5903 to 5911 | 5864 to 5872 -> 1.2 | 9.626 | 9.53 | 8.415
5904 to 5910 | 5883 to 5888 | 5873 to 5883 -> 0.2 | 9.962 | 9.16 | 9.738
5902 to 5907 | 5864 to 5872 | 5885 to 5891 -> 0.3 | 9.962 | 8.06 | 9.626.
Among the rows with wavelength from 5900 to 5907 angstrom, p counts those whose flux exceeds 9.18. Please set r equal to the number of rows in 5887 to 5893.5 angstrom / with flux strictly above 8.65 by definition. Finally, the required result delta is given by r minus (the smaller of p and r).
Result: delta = 0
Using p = 4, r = 2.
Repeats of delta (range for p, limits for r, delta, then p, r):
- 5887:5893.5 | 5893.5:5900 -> 4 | 0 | 4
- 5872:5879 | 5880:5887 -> 3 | 1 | 4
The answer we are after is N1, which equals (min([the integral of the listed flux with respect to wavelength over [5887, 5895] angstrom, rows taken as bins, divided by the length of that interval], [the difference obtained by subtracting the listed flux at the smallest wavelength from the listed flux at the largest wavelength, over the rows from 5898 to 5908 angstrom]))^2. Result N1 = 0.0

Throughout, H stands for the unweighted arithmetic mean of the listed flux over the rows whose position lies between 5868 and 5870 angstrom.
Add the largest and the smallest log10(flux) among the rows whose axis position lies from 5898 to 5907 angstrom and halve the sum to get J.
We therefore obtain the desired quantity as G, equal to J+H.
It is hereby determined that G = 9.1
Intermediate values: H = 8.1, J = 0.968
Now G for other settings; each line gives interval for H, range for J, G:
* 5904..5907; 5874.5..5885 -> 10.7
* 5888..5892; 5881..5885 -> 9.6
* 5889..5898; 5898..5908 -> 9.7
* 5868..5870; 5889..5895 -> 9.1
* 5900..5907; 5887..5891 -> 10.4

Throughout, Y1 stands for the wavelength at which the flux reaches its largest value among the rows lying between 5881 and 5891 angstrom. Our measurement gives 5886.02 angstrom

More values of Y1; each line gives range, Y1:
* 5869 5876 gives 5875.19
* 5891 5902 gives 5895.52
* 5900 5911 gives 5906.39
